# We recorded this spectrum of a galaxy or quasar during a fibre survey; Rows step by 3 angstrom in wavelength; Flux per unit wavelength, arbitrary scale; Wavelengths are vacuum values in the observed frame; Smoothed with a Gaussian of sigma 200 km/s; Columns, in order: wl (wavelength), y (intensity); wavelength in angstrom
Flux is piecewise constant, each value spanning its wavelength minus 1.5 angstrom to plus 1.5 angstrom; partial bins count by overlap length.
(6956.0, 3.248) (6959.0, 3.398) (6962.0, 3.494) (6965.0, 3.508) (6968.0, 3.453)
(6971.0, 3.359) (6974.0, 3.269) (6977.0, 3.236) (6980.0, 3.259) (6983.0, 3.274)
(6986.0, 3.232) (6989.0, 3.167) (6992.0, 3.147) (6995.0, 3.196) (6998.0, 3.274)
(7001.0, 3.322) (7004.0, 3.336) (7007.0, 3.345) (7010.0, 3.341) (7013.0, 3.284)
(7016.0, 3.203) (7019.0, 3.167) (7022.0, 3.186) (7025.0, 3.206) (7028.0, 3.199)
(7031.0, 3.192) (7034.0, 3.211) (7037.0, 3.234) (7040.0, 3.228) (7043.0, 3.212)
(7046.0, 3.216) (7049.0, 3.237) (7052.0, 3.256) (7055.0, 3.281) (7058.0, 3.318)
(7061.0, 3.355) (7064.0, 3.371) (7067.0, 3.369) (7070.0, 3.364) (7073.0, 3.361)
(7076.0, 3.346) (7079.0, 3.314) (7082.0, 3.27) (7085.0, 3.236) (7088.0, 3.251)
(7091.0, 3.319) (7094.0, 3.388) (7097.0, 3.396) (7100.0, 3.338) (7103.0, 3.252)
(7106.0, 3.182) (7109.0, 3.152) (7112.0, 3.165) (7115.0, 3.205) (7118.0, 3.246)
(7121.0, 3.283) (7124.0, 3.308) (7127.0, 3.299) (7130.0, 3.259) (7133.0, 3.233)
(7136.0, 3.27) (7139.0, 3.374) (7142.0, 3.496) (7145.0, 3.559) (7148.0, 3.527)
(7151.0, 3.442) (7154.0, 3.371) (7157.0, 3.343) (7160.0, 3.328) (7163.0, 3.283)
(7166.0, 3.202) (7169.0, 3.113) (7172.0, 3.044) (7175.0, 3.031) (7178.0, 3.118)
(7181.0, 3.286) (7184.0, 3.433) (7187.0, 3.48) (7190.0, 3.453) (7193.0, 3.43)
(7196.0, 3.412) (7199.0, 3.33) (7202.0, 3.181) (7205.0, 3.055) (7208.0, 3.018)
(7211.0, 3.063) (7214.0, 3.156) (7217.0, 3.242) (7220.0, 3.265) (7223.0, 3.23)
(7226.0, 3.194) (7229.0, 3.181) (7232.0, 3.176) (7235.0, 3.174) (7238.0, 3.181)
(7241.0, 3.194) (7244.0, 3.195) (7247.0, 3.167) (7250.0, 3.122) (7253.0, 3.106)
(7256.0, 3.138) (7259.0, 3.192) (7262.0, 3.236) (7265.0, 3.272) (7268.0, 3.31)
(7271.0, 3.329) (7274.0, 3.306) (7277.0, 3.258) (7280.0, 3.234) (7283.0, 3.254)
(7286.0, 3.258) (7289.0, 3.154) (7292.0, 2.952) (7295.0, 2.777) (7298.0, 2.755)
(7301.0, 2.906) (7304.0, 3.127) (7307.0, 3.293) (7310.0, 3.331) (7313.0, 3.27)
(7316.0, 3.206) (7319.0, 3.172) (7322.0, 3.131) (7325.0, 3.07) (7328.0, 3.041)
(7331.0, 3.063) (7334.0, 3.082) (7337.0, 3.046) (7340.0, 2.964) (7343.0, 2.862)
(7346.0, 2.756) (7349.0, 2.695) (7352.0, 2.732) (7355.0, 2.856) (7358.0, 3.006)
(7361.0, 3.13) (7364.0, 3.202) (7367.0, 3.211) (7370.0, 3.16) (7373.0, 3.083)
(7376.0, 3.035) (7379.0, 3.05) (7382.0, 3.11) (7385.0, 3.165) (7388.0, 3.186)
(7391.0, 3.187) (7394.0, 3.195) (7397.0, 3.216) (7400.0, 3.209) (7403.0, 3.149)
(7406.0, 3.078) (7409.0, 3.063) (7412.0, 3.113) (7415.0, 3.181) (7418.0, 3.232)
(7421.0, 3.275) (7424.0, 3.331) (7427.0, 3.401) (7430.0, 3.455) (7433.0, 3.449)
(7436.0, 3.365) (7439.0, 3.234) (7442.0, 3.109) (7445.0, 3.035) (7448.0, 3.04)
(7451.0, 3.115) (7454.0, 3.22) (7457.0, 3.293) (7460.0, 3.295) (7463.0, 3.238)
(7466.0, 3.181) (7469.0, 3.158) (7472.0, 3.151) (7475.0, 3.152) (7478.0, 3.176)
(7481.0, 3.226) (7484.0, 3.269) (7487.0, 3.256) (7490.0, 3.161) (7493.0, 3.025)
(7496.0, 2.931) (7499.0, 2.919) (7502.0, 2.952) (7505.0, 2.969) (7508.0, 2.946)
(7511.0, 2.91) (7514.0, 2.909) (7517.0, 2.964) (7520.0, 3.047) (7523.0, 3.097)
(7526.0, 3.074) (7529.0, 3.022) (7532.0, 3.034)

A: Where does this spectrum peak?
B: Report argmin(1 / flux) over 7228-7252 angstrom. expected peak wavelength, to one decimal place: 7244.0 angstrom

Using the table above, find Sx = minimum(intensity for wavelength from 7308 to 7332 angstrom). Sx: 3.041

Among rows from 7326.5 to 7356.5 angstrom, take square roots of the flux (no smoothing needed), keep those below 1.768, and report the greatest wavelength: 7355.0 angstrom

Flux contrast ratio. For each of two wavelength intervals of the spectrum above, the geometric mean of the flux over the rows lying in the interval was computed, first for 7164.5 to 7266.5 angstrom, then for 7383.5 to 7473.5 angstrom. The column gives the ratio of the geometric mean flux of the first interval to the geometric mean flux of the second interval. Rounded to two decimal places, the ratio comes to 1.00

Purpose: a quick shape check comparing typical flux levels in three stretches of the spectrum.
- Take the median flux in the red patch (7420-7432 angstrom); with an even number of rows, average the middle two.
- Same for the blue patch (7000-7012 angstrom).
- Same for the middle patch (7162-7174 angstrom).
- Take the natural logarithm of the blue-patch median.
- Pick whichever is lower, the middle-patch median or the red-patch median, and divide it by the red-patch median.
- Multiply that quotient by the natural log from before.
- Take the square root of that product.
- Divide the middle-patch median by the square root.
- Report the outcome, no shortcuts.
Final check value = 2.97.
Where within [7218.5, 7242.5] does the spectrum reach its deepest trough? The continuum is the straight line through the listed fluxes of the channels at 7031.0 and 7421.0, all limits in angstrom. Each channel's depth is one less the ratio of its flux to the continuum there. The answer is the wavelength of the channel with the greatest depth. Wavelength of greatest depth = 7235.0 angstrom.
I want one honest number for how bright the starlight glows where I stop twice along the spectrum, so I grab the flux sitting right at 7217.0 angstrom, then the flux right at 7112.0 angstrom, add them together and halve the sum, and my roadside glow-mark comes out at 3.20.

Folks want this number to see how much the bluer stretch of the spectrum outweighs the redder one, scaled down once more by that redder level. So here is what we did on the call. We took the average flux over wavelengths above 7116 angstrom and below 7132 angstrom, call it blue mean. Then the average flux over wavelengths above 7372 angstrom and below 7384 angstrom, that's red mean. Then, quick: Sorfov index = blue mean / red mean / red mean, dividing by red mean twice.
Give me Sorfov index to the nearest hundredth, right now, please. 0.35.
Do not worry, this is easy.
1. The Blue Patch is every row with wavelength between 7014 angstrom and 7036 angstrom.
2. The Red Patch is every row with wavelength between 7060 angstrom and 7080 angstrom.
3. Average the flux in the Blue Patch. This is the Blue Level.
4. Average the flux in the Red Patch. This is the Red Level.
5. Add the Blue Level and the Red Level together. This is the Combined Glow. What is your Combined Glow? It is 6.55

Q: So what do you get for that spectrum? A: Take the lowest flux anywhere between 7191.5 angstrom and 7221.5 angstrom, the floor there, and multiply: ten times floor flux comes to 30.2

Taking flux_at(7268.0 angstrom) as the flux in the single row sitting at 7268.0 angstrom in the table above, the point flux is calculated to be 3.31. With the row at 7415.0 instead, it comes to 3.181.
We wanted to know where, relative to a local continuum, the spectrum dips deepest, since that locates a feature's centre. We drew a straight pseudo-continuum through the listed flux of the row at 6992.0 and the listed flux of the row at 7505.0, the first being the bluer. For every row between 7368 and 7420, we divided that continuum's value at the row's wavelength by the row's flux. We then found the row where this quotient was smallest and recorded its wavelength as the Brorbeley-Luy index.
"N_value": 7418.0 angstrom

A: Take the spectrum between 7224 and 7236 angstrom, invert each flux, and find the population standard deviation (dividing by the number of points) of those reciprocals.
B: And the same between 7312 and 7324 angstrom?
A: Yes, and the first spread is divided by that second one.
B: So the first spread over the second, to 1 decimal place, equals 0.2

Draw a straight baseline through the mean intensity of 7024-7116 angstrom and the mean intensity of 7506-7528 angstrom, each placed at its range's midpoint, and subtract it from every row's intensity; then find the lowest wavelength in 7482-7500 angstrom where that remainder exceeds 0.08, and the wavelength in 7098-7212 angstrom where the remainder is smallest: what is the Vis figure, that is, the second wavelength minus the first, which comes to -309 angstrom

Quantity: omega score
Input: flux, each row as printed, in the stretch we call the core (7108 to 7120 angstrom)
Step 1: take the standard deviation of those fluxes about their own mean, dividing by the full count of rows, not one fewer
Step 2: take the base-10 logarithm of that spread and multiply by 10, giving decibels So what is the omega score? -14.3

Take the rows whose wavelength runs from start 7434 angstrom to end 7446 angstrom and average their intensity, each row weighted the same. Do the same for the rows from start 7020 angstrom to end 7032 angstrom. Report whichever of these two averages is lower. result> 3.19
